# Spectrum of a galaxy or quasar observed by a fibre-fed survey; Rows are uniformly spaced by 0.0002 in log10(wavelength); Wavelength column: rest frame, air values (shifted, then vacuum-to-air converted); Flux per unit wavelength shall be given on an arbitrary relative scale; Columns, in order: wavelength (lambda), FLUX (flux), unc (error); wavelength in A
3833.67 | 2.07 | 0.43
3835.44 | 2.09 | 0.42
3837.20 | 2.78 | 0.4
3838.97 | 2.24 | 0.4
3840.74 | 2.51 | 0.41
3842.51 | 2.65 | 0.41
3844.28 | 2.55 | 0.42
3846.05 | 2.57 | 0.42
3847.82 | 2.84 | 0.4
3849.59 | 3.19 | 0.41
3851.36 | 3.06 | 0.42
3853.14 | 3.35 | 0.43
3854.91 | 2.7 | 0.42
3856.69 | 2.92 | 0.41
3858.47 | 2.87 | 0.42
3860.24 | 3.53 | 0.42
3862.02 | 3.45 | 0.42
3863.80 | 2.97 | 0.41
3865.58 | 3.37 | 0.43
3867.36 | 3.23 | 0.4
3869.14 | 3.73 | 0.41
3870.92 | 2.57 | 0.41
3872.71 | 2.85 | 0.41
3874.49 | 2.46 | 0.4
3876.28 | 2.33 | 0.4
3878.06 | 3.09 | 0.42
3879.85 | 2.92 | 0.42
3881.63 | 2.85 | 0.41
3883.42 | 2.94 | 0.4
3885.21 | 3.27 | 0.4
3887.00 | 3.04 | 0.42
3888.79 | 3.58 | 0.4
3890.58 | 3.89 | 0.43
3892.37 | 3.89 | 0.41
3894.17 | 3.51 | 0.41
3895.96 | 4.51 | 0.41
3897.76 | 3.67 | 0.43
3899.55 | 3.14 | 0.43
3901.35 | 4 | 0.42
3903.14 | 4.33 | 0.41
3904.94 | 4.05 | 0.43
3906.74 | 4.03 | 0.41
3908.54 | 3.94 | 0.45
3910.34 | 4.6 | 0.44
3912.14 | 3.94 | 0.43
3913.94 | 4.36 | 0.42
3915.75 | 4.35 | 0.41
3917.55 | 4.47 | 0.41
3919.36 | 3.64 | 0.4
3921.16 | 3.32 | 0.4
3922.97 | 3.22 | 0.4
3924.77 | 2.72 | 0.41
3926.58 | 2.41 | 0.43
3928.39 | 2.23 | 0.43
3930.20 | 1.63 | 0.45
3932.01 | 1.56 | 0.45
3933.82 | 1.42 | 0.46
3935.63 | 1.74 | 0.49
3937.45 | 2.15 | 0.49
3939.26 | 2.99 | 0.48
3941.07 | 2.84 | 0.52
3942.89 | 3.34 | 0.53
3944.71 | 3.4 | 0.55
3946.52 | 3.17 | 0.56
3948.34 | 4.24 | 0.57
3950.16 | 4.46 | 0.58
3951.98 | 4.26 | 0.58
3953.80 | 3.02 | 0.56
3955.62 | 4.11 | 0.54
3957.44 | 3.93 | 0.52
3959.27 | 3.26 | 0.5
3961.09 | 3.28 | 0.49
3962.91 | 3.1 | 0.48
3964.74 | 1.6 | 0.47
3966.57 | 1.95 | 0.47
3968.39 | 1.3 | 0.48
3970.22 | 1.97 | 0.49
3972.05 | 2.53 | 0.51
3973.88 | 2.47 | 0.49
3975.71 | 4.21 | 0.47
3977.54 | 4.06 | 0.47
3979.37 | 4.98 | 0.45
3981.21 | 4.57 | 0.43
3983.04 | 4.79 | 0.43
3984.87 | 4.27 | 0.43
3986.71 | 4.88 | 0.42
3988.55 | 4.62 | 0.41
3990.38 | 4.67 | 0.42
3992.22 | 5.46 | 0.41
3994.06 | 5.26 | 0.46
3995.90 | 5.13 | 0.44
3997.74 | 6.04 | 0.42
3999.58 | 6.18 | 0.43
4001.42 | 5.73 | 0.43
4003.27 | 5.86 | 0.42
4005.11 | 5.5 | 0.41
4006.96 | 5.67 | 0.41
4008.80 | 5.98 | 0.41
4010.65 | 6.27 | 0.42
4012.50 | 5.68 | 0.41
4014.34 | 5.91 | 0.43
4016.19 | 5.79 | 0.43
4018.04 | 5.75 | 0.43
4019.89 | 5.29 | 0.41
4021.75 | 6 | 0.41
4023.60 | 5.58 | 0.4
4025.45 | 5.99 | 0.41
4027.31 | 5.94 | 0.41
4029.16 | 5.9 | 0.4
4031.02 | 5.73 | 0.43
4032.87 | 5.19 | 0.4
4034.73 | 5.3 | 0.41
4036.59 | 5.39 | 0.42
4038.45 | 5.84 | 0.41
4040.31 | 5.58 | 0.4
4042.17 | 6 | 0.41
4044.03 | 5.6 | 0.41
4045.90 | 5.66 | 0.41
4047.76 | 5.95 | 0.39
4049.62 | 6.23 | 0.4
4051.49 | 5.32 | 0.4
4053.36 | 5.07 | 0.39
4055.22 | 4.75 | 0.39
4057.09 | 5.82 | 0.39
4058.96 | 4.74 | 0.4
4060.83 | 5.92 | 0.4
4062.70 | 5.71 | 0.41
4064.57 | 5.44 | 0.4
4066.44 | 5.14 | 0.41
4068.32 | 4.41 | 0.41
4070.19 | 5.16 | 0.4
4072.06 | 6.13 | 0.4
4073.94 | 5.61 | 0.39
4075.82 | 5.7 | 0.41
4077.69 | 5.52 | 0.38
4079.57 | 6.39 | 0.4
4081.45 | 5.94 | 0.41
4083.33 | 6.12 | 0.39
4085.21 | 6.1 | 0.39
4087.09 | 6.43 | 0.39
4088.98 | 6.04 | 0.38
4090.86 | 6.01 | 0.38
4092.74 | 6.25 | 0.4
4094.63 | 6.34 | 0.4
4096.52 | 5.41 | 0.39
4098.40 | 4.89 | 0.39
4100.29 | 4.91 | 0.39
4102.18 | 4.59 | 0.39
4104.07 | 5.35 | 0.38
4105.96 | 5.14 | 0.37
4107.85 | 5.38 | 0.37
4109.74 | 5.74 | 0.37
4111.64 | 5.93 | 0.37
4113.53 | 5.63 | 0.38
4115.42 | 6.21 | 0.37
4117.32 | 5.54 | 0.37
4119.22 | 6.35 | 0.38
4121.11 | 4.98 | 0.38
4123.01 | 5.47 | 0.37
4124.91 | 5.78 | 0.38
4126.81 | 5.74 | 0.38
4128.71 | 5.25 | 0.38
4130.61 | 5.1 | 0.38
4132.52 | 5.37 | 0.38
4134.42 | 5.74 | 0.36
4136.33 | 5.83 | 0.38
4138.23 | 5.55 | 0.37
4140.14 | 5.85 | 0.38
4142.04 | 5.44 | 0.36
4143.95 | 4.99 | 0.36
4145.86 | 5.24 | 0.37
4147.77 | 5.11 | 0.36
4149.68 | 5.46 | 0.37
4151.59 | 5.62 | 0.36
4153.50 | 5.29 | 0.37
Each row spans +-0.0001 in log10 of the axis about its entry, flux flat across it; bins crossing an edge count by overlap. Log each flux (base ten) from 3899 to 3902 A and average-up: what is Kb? 0.55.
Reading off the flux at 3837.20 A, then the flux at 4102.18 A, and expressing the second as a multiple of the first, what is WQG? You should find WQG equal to 1.65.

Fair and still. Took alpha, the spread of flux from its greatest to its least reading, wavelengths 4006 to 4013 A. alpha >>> 0.6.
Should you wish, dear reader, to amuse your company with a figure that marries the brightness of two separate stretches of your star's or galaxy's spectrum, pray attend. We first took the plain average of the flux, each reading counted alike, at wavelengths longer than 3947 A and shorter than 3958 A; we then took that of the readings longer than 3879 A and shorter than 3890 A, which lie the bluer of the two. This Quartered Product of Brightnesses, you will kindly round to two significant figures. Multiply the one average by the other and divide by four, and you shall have 3.1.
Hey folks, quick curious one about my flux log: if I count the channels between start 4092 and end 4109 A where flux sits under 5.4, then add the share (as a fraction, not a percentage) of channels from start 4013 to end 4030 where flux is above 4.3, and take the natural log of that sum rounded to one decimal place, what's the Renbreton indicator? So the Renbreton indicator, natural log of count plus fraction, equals 1.9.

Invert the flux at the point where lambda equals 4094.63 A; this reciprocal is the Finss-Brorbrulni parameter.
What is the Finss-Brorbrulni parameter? 0.16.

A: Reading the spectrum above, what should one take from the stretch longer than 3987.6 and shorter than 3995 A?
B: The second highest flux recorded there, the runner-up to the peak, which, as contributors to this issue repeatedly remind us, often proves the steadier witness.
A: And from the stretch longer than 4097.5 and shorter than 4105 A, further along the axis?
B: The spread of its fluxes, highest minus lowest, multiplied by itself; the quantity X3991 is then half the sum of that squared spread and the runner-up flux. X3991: 2.92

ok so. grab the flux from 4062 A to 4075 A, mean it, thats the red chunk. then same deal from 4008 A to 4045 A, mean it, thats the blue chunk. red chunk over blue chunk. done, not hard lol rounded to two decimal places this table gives 0.94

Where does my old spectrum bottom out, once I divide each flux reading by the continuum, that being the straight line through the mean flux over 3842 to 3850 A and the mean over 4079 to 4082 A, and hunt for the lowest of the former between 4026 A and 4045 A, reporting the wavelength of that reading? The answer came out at 4032.87 A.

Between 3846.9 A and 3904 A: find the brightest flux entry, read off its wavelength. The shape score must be 3895.96 A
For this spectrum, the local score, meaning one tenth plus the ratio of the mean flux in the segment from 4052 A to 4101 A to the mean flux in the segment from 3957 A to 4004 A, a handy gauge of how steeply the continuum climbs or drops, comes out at 1.5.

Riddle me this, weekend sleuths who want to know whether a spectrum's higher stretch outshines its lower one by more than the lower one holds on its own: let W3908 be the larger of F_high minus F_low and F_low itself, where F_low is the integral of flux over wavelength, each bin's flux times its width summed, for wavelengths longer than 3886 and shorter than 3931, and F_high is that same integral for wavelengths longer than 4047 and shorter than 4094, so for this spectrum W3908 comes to 163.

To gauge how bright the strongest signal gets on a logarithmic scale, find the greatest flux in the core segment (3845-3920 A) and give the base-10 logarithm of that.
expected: 0.66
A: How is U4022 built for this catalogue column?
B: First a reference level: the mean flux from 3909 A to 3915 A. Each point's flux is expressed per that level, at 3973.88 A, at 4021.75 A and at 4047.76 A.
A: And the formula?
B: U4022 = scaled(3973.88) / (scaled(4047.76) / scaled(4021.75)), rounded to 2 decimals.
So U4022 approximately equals 0.58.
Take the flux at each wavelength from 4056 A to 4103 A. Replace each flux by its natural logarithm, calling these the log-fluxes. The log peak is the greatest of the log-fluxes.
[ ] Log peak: 1.9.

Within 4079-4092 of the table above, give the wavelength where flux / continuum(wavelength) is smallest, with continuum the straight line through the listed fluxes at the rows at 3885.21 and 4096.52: 4090.86 A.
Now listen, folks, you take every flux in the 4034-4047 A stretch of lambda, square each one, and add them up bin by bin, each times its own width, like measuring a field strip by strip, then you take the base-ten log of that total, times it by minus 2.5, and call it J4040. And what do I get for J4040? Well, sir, -6.5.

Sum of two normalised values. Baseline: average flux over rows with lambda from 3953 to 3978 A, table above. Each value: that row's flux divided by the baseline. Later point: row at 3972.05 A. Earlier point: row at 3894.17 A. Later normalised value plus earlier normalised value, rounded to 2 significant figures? 2.1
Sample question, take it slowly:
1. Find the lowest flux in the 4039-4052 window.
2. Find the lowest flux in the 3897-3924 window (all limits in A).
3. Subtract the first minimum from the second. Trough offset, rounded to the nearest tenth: -2.2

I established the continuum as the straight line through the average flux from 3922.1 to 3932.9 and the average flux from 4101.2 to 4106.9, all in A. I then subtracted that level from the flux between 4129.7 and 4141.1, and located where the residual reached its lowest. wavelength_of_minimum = 4130.61 A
